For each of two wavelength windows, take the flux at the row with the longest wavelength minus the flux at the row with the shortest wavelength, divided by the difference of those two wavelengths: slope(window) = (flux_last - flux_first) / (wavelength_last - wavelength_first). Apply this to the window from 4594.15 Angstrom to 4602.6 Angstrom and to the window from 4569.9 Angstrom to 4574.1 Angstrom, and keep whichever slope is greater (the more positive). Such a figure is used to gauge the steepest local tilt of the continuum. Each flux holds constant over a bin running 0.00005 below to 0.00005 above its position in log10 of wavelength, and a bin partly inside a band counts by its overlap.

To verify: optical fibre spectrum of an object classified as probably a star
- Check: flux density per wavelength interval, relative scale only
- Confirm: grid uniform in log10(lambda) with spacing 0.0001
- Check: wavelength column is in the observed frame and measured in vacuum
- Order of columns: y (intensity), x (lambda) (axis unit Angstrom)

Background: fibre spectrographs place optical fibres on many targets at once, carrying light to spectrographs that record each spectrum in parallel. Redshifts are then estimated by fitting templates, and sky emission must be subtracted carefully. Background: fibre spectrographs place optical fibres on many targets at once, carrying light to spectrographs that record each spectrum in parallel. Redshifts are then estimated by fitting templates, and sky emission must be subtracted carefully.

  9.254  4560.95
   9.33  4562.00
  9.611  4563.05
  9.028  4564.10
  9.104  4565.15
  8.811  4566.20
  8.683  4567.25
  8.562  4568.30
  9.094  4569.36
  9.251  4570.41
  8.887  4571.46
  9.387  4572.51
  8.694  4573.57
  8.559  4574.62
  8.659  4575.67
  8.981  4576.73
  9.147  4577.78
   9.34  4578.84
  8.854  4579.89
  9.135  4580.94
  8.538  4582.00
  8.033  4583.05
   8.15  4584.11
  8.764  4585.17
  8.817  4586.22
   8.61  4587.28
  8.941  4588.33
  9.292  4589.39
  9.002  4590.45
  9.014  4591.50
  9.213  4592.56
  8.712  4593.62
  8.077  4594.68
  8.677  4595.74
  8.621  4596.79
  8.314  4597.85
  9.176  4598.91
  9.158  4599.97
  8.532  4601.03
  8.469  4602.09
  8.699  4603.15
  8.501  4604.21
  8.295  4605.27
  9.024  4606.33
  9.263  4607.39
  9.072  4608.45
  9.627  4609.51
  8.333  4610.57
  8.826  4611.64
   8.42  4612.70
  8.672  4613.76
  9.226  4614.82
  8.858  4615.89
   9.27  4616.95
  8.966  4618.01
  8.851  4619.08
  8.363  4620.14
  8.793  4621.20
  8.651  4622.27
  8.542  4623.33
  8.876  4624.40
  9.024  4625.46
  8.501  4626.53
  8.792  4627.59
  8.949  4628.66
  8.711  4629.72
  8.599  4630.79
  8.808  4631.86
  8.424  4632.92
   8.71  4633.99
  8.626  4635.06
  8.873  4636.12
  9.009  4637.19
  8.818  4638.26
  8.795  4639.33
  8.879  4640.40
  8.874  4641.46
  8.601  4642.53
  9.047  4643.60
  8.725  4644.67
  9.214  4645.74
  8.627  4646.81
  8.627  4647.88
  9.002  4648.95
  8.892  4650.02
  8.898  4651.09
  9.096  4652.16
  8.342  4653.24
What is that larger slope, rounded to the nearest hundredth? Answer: 0.05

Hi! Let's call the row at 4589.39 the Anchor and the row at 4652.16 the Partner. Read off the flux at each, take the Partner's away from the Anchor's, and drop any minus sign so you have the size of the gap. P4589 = 0.20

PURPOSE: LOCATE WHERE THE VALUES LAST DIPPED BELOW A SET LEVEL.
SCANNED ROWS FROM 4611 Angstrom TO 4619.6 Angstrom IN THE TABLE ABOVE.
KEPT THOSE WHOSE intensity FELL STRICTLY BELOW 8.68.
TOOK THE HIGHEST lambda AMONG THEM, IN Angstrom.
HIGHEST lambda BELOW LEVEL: 4613.76 Angstrom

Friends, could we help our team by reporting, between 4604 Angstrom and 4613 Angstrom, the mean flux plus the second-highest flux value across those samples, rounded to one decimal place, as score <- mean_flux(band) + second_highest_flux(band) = 18.1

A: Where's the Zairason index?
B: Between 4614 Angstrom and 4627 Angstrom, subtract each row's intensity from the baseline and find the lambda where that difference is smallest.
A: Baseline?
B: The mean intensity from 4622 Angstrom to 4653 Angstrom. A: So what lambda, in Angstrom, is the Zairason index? 4616.95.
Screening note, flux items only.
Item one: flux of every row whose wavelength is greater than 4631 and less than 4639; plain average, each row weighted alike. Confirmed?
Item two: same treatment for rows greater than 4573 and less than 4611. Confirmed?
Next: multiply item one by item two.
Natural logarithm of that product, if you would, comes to 4.34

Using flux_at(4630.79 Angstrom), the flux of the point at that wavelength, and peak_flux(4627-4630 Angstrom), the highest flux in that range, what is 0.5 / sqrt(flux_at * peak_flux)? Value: 0.0570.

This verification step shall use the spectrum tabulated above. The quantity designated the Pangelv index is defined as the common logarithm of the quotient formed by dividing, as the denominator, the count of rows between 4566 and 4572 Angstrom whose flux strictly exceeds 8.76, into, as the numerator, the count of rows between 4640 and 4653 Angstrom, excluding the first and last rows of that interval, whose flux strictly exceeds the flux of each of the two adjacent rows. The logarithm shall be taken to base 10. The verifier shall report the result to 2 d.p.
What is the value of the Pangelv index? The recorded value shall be -0.12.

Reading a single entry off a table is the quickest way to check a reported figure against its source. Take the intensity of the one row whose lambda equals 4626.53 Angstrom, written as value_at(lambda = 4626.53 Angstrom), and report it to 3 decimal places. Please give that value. 8.501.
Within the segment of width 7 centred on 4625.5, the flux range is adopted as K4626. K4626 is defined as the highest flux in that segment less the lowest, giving 0.52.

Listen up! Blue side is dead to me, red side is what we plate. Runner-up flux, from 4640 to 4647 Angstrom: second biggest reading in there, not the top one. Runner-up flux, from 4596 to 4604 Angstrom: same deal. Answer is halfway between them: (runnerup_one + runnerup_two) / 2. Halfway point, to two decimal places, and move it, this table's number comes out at 9.10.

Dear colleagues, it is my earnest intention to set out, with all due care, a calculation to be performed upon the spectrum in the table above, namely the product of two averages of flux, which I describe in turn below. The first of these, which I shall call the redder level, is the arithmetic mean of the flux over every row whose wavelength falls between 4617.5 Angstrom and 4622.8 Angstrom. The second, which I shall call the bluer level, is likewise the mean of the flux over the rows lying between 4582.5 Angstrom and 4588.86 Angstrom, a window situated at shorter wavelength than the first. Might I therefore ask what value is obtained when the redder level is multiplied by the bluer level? 75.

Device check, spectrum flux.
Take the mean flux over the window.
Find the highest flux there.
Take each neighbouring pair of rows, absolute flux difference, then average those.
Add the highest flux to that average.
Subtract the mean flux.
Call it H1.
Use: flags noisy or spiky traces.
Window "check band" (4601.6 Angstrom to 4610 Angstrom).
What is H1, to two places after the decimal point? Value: 1.09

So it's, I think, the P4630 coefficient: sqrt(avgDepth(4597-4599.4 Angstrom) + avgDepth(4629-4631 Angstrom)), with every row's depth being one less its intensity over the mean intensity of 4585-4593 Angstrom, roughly 0.24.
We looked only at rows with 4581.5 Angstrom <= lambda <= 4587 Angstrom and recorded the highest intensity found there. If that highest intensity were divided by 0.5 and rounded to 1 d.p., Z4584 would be 17.6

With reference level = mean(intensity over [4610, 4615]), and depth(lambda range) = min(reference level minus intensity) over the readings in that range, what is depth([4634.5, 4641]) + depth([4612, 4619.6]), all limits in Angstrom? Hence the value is -0.9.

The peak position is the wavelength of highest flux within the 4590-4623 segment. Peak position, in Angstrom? 4609.51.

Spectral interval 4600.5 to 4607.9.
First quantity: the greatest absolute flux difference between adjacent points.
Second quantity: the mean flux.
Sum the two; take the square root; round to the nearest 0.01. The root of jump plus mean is 3.07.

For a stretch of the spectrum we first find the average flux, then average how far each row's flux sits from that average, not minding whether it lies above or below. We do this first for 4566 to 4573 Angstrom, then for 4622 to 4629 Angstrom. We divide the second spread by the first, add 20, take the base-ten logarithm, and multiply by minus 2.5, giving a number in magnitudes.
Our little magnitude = -3.29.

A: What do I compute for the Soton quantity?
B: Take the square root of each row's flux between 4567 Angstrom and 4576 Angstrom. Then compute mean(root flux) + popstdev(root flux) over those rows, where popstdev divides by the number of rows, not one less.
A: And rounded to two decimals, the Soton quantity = 3.03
